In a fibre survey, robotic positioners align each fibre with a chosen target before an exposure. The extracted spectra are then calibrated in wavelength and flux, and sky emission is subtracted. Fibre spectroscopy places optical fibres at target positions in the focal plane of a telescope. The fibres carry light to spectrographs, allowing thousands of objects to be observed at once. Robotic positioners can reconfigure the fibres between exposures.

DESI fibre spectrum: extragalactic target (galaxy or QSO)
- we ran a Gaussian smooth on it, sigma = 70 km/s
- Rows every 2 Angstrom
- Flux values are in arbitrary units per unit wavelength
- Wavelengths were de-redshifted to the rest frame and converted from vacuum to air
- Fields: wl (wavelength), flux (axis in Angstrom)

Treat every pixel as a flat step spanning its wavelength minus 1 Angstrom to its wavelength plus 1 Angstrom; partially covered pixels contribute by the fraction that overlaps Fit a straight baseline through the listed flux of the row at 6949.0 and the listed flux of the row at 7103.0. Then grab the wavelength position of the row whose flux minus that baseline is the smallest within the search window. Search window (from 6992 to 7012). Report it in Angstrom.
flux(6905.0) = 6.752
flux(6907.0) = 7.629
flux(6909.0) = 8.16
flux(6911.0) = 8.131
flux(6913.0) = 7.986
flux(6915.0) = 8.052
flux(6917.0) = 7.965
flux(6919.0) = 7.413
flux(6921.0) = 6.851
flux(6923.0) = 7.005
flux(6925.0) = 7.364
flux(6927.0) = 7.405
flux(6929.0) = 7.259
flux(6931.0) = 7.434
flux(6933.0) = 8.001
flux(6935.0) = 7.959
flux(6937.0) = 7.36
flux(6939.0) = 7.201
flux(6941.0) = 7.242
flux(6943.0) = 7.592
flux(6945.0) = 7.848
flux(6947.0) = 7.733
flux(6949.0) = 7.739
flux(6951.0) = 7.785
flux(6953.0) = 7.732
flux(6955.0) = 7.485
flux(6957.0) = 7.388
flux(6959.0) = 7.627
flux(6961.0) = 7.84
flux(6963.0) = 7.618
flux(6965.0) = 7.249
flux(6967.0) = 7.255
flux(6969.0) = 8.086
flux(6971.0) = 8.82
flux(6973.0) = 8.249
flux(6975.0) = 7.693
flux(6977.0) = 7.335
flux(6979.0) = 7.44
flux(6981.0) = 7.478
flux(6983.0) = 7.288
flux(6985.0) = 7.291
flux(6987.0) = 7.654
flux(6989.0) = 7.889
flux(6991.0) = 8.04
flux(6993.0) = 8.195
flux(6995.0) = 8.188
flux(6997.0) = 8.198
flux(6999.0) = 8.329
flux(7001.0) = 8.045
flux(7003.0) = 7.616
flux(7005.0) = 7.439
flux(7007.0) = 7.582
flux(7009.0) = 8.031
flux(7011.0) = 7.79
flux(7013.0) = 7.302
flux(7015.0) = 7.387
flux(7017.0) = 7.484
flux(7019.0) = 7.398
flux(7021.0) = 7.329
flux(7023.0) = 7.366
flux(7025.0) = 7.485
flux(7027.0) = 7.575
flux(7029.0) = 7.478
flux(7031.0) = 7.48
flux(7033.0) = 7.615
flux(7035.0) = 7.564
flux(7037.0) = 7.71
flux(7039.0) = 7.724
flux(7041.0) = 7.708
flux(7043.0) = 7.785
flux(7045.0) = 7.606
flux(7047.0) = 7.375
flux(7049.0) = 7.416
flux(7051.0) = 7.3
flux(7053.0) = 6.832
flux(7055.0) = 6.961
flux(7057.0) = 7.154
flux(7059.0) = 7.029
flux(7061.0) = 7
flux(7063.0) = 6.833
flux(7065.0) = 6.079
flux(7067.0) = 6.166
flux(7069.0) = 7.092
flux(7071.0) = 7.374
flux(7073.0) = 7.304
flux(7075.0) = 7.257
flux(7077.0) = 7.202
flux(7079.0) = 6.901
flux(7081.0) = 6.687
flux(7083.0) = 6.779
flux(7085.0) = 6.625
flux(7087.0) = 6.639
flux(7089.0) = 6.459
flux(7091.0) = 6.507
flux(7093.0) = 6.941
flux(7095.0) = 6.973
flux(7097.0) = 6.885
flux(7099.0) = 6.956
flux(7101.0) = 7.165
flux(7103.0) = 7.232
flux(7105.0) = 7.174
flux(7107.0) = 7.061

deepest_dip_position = 7005.0 Angstrom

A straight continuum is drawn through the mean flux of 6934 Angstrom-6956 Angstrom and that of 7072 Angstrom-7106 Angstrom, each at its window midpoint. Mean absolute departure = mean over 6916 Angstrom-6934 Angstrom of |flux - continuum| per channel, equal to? 0.42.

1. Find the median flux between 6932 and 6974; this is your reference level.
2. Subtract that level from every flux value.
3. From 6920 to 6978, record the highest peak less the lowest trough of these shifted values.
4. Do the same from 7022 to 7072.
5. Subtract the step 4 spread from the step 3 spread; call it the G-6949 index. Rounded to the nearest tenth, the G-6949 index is 0.3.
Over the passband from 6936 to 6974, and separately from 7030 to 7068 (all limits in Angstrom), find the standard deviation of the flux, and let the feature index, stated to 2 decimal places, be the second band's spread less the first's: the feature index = 0.10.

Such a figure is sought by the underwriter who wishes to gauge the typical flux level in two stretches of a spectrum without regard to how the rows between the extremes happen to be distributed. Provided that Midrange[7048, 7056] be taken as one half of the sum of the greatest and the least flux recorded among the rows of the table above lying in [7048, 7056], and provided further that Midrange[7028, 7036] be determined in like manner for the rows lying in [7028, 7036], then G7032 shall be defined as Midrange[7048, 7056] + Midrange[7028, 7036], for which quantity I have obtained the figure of 14.7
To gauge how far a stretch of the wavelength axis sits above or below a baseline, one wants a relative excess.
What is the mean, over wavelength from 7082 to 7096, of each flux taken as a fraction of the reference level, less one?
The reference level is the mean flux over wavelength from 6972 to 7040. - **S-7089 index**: -0.13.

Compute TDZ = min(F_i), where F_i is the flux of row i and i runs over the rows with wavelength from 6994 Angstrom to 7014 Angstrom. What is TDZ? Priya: 7.302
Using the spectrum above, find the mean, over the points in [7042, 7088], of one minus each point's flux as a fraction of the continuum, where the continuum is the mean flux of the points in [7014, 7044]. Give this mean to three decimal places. 0.069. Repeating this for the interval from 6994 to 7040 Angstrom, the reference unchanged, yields -0.016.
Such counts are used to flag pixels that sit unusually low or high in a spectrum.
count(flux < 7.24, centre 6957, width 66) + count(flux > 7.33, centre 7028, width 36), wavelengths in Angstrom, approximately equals 17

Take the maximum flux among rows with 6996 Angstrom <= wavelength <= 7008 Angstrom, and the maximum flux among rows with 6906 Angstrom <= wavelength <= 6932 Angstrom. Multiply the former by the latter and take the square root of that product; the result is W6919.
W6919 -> 8.24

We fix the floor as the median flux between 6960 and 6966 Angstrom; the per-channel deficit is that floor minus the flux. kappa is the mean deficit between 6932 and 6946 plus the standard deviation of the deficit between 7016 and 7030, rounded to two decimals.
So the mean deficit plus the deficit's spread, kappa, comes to 0.10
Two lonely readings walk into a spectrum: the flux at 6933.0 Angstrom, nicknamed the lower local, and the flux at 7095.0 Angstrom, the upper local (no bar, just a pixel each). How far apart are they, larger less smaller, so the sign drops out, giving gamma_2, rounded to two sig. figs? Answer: 1.0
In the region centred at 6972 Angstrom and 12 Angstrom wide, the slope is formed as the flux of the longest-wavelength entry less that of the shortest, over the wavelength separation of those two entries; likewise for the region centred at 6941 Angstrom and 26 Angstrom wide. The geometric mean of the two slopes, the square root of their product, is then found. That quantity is 0.0126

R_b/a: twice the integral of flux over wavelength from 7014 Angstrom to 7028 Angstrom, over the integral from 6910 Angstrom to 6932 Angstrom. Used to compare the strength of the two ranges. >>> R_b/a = 1.3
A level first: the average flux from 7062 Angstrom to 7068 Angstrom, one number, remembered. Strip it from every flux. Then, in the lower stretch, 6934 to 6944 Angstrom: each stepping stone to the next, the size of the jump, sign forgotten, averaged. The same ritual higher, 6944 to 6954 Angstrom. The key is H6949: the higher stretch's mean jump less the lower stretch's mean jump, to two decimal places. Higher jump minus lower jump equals -0.23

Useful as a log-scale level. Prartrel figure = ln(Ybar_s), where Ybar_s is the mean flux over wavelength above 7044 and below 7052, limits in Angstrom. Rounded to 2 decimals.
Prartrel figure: 2.00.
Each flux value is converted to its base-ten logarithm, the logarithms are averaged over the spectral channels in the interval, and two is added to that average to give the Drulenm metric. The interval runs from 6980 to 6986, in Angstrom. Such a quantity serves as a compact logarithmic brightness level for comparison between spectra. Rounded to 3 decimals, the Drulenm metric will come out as 2.866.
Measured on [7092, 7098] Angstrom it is 2.841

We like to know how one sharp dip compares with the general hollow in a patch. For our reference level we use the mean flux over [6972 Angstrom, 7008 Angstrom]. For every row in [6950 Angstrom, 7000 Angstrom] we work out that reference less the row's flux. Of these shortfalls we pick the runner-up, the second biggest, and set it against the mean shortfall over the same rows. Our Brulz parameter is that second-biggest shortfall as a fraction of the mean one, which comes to 59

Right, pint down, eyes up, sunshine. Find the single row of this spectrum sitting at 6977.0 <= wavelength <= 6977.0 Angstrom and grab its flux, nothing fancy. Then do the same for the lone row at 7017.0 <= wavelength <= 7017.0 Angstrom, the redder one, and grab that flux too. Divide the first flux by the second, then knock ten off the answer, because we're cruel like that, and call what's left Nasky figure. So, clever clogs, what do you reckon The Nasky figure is -9.02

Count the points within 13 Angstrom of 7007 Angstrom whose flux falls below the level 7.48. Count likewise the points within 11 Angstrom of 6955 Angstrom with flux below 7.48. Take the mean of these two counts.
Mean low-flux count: 3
